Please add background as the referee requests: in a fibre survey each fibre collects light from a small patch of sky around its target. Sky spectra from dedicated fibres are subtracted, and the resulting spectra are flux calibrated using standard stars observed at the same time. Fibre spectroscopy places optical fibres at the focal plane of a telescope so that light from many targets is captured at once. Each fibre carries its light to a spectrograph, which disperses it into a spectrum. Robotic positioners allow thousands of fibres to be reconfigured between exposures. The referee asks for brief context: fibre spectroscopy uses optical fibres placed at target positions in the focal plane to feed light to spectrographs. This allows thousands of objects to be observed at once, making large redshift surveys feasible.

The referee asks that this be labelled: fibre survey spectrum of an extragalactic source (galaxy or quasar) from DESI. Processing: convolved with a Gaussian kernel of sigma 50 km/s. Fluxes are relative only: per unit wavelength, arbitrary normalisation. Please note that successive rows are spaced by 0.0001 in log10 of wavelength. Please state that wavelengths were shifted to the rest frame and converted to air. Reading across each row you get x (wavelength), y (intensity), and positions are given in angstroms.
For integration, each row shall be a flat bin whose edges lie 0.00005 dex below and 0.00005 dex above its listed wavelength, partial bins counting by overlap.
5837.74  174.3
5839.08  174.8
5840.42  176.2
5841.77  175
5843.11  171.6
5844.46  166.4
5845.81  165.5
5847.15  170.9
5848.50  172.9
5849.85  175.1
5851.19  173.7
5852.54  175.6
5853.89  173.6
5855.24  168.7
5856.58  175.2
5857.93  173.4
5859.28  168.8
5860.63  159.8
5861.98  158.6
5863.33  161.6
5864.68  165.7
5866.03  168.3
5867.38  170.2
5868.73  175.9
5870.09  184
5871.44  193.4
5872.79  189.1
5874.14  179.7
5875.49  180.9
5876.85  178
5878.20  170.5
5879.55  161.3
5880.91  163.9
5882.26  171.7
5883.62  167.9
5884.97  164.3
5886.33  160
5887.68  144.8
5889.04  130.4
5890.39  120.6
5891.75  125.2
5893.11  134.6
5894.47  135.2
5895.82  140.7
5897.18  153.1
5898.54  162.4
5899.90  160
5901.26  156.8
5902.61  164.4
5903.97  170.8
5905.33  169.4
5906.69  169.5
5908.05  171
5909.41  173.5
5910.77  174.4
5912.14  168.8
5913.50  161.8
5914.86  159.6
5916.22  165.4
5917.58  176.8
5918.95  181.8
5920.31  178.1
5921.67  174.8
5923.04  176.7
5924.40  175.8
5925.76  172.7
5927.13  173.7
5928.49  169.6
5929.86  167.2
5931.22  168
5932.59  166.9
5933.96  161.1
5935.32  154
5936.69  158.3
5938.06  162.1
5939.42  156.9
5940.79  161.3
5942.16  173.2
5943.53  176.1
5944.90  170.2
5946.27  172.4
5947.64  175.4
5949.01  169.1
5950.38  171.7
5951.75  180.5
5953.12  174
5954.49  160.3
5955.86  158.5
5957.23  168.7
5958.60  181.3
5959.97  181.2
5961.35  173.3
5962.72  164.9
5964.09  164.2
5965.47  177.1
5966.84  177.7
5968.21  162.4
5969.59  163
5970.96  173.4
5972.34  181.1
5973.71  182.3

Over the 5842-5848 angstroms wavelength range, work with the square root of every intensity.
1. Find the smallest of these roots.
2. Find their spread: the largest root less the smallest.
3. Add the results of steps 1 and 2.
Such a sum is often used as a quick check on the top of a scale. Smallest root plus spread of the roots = 13.10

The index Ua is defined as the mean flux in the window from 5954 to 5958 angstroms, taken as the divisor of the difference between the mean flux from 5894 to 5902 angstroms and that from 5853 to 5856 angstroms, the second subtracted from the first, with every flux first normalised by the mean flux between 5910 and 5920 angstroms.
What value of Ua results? -0.12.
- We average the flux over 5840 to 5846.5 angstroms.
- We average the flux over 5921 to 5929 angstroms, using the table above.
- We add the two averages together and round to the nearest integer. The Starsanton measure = 345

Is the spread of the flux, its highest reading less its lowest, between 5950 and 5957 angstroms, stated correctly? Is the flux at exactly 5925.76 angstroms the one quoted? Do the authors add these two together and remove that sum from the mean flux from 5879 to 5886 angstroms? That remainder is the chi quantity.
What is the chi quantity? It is -29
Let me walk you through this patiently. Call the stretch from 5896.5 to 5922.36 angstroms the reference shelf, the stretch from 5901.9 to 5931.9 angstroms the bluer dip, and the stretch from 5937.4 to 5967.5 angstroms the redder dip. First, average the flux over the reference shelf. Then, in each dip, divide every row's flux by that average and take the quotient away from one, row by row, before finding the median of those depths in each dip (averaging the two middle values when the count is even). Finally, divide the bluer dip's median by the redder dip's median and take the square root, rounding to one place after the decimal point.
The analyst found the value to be 0.8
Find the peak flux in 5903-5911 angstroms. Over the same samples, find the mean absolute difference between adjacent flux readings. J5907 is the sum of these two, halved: 87.8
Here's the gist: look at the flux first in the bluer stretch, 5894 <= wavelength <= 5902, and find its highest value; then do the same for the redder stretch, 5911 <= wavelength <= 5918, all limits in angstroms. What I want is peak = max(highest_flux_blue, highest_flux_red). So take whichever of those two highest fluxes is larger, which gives 177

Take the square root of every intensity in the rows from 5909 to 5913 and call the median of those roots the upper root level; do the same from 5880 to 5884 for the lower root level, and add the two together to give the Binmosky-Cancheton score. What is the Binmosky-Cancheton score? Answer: 26.13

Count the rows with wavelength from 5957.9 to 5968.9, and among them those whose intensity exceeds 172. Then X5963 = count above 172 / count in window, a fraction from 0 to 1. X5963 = 0.6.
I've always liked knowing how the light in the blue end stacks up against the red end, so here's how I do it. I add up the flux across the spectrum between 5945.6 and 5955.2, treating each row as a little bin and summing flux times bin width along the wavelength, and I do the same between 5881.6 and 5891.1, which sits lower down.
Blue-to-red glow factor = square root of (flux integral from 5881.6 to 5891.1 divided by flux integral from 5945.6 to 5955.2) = 0.93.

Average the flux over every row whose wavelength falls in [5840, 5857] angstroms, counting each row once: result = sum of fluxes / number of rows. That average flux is 172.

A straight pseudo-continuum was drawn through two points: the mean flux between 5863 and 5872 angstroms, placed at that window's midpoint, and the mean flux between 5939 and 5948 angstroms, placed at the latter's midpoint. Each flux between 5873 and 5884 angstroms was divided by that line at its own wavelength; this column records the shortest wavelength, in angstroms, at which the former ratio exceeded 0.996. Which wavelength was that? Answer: 5874.14 angstroms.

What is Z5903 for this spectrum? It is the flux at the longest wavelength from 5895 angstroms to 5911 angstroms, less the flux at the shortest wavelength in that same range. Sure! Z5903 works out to 34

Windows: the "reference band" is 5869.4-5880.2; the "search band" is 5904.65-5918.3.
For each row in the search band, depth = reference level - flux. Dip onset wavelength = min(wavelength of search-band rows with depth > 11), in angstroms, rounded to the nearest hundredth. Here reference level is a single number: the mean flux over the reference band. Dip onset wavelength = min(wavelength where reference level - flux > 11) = 5913.50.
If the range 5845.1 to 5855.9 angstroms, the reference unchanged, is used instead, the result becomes 5845.81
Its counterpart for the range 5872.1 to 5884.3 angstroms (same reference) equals 5879.55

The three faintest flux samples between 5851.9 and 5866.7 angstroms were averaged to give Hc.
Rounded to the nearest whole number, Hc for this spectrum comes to 160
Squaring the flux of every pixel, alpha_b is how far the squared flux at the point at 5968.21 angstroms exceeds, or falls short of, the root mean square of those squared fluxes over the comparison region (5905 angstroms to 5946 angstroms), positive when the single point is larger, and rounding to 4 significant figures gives -2313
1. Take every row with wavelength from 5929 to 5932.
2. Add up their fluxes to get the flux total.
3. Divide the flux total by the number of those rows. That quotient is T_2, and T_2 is 168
